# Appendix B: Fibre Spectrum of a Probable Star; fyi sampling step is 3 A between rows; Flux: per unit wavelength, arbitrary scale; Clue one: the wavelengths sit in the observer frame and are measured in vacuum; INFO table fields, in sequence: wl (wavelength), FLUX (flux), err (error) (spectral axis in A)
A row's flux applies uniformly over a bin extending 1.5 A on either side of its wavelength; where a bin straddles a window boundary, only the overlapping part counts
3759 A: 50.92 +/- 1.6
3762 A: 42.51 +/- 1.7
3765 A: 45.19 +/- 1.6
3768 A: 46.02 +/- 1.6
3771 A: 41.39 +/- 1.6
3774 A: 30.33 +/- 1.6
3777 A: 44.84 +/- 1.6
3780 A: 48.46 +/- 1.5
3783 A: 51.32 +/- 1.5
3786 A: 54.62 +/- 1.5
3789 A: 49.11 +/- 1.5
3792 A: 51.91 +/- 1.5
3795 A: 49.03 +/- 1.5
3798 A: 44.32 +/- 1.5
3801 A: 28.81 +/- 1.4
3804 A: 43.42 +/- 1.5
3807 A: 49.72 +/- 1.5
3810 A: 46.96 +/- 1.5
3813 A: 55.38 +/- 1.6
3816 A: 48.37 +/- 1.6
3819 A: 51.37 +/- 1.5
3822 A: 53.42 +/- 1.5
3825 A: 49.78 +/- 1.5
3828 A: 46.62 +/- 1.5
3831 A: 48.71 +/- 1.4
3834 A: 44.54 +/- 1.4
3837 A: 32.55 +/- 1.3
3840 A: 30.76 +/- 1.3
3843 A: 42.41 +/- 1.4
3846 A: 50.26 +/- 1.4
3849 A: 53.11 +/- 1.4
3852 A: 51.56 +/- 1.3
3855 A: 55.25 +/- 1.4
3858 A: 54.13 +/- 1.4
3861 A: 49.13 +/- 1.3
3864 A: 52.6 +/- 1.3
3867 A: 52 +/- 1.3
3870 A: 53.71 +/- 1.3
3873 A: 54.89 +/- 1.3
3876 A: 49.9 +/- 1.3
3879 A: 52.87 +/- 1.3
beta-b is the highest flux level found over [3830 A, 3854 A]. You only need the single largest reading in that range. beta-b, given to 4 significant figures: 53.11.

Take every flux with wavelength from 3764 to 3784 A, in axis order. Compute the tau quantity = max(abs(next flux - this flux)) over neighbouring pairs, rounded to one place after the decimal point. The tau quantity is 14.5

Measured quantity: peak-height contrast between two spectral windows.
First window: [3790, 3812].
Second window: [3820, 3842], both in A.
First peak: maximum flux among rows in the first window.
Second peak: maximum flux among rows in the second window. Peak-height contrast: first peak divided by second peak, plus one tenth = 1.07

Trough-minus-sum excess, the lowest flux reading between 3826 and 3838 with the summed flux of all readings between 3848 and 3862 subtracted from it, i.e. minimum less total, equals -231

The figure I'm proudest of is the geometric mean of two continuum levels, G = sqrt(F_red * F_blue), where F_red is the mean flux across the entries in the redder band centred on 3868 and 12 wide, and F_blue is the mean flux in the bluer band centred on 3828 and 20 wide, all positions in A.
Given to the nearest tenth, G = 49.9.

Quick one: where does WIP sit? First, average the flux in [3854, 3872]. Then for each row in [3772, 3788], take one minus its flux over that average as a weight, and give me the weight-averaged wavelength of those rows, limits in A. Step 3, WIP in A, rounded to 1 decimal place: 3775.2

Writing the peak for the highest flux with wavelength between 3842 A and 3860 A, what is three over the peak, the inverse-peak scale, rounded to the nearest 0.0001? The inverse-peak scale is 0.0543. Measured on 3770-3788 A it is 0.0549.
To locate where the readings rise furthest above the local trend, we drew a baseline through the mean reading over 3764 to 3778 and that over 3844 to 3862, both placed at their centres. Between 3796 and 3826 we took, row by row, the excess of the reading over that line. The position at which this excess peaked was 3813 A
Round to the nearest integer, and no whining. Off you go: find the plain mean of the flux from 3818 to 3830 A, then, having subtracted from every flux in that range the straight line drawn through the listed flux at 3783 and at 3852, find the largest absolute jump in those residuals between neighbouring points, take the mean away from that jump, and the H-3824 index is -47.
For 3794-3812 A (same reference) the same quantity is -28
